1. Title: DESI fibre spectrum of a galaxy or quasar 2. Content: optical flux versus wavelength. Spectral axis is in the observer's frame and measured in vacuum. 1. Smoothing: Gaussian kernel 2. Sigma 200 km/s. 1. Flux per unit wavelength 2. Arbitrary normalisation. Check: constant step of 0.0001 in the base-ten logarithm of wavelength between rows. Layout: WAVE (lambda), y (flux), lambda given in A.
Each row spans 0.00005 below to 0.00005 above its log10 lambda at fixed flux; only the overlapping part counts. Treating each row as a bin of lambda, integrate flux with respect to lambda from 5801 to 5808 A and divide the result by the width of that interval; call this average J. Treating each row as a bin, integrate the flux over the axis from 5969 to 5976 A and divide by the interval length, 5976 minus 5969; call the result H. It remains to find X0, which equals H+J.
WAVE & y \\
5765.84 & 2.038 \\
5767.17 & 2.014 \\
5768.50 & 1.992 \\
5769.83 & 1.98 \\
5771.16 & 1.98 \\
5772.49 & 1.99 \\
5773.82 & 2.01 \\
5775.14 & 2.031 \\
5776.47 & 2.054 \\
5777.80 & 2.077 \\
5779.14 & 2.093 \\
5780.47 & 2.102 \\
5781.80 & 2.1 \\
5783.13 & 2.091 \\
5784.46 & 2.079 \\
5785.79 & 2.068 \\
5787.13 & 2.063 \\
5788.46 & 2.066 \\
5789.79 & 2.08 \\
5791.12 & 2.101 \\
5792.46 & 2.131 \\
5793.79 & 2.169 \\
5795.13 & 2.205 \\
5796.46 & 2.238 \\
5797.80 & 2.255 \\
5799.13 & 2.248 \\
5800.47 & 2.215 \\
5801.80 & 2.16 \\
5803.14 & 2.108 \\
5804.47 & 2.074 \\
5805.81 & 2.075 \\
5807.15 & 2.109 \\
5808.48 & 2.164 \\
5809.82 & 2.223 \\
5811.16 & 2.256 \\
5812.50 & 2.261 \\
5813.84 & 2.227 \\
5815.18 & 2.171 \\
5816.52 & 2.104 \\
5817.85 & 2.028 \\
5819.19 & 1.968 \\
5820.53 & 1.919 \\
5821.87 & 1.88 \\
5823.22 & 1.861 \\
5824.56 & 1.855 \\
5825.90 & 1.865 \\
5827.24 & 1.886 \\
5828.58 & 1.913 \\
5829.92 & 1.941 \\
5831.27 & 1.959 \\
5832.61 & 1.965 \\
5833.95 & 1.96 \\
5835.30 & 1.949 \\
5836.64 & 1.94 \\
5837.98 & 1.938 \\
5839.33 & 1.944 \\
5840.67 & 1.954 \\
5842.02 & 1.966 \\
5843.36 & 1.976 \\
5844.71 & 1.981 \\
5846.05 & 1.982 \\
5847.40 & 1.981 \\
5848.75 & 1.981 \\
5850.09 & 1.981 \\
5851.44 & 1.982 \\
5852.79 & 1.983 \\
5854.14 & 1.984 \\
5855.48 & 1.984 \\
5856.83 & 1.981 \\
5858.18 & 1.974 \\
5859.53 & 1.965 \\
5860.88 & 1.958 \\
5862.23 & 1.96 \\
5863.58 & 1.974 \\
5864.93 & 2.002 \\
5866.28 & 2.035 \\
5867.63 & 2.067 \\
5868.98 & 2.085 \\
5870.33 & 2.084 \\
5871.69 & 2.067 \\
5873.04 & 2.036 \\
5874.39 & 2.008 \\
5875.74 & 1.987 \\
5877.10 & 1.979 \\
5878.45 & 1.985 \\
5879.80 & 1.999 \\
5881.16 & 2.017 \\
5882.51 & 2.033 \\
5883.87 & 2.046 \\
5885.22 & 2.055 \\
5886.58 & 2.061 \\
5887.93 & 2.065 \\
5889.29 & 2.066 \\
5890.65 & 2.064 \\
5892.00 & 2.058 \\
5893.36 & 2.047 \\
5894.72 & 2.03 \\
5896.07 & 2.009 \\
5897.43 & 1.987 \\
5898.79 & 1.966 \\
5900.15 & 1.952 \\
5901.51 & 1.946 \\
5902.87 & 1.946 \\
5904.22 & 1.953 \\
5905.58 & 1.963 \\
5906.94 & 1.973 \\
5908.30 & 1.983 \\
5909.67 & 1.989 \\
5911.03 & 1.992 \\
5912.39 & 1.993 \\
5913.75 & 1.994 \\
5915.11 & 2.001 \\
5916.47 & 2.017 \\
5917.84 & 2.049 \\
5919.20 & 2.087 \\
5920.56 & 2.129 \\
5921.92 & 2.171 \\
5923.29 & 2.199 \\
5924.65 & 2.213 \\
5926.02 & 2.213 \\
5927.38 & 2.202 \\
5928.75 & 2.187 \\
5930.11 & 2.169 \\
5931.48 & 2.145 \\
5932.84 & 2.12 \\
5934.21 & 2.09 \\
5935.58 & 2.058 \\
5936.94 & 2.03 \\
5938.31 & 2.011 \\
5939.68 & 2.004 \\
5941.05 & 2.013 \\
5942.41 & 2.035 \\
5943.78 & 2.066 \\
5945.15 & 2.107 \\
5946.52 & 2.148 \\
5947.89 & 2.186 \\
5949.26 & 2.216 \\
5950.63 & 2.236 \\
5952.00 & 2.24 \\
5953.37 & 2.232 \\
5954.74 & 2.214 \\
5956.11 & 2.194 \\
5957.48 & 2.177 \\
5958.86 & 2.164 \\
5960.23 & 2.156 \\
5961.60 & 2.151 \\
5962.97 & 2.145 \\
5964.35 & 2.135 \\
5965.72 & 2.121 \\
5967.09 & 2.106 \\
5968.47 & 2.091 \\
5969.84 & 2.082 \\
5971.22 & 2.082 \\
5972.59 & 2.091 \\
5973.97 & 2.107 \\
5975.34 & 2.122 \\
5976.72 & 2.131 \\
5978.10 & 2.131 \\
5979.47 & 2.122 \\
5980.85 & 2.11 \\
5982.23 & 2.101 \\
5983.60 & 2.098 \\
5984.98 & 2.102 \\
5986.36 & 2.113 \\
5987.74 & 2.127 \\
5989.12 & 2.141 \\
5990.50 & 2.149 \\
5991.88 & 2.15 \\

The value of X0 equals 4.21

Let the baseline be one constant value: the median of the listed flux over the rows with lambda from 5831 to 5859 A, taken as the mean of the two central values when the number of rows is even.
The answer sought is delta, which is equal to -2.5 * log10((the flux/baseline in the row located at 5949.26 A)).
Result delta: -0.12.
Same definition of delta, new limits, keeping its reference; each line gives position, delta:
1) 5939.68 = -0.02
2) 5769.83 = 0.00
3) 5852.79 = 0.00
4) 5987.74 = -0.08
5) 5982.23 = -0.07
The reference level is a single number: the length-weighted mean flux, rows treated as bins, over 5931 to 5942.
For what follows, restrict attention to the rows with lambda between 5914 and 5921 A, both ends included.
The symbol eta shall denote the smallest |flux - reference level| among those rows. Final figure 0.009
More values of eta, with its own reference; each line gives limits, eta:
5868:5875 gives 0.009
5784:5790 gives 0.005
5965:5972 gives 0.024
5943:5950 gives 0.008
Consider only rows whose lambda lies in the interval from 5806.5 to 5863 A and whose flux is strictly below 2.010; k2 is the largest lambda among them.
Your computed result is 5862.23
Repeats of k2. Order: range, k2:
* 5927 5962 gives 5939.68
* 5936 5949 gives 5939.68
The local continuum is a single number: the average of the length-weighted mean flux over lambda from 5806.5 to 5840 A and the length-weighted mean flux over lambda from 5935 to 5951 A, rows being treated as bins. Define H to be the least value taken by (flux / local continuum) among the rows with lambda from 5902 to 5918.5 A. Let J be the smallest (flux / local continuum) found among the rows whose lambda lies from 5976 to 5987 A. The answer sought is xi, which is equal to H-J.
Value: -0.07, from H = 0.949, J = 1.02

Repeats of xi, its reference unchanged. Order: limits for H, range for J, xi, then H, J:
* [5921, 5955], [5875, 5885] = 0.01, 0.977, 0.96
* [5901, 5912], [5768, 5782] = -0.02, 0.949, 0.97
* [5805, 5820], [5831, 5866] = 0.01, 0.960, 0.94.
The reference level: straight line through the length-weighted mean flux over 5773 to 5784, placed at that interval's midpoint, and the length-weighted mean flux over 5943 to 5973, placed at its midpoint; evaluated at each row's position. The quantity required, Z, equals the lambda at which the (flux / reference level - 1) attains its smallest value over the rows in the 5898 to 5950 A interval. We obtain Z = 5902.87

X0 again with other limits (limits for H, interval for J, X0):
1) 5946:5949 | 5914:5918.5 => 4.19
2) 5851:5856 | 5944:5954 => 4.17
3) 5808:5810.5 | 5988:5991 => 4.33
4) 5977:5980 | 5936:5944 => 4.16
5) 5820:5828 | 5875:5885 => 3.89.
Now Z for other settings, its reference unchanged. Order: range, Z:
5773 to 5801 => 5773.82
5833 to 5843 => 5837.98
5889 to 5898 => 5897.43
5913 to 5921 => 5913.75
